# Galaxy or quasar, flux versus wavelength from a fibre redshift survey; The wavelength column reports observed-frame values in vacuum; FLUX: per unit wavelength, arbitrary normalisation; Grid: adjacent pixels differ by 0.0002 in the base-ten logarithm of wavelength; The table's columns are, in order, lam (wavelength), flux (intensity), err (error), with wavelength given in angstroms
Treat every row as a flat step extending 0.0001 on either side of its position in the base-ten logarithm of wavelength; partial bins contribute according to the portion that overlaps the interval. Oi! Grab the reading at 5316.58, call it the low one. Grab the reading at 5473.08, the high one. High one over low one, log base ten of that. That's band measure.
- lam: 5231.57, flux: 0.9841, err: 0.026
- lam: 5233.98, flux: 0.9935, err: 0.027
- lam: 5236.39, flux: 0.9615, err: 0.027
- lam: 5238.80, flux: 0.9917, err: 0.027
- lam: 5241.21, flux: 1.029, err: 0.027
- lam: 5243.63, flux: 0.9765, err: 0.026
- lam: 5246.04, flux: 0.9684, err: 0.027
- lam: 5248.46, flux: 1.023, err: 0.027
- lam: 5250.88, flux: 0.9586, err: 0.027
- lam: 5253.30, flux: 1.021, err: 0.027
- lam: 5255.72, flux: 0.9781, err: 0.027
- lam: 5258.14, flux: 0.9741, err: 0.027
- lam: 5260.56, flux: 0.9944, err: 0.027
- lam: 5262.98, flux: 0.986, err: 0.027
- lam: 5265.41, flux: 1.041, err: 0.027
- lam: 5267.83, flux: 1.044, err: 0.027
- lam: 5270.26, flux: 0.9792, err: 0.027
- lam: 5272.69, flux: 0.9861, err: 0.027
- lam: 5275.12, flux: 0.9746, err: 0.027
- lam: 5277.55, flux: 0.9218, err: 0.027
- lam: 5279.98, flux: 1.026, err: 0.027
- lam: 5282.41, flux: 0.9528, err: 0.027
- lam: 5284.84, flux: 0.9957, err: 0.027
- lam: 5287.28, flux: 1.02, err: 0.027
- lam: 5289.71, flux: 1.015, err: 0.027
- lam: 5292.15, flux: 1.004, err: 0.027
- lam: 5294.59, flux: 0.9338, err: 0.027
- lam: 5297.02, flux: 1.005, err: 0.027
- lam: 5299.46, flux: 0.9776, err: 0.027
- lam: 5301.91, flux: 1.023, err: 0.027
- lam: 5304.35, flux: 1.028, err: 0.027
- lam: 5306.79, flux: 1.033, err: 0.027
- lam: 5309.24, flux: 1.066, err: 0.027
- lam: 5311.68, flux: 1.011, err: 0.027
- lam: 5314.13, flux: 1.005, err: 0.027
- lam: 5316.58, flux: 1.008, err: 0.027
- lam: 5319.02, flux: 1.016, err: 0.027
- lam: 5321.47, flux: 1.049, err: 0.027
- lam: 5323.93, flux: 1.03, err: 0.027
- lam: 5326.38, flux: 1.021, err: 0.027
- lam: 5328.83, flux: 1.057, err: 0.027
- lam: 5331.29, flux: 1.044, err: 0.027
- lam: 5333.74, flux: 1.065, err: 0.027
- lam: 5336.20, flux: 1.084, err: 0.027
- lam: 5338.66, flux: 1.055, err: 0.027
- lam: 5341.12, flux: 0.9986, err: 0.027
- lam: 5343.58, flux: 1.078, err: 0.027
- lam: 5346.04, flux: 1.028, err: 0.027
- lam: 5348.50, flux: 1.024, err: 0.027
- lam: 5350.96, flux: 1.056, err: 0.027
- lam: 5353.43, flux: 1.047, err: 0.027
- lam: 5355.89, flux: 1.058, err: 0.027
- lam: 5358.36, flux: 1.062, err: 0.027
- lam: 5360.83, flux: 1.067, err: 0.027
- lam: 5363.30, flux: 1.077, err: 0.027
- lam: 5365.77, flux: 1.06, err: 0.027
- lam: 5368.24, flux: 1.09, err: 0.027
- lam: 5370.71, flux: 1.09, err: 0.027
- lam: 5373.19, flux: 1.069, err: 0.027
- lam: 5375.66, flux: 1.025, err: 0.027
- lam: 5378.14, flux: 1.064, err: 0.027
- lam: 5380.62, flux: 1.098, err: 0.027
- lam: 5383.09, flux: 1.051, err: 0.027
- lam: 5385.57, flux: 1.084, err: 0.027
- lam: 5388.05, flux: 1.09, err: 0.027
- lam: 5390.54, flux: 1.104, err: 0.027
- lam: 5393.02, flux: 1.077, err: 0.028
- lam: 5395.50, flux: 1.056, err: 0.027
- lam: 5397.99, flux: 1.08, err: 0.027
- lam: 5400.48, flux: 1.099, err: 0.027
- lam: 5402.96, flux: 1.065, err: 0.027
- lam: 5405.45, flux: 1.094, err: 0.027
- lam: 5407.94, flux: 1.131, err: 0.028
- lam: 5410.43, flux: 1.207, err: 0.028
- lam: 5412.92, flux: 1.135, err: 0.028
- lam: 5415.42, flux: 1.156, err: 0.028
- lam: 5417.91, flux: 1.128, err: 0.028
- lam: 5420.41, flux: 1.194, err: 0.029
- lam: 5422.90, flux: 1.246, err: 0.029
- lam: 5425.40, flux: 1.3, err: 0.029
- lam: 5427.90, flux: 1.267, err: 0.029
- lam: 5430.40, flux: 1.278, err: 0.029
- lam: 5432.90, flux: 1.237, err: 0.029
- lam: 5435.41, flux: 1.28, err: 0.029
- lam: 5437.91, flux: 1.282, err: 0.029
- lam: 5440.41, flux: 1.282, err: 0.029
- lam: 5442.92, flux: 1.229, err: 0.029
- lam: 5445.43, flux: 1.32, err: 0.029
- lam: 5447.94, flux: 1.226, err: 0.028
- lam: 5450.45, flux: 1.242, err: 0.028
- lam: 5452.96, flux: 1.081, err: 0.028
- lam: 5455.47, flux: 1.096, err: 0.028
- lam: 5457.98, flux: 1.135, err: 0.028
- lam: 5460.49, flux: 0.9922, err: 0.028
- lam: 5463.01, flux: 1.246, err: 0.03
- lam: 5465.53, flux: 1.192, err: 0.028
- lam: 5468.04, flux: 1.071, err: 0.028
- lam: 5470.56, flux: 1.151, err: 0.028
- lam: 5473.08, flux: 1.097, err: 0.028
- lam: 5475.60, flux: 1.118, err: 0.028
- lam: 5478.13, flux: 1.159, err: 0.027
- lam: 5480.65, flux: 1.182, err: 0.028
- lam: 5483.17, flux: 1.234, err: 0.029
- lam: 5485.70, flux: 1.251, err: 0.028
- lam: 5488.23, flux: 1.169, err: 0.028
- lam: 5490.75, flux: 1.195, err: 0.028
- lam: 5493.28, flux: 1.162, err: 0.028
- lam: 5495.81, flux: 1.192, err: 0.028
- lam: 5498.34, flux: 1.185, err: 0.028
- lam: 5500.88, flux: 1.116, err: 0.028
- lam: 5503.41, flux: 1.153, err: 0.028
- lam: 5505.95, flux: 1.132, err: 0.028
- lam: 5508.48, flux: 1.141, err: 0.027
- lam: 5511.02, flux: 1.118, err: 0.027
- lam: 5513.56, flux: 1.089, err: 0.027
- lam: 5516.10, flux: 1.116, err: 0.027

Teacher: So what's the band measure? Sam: 0.037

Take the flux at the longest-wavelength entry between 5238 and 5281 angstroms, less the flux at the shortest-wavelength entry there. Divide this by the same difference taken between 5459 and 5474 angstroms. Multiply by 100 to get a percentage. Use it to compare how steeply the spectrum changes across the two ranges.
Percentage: 33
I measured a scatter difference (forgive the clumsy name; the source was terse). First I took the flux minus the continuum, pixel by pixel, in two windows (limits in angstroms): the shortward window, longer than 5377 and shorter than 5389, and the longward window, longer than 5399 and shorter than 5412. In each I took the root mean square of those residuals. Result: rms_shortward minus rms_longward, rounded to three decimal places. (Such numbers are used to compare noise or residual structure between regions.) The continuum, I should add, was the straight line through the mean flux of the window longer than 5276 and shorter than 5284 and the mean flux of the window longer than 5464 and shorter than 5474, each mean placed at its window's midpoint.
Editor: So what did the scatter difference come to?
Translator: -0.037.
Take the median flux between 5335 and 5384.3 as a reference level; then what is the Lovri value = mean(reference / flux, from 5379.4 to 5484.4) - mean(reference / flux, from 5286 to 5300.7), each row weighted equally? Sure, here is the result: -0.15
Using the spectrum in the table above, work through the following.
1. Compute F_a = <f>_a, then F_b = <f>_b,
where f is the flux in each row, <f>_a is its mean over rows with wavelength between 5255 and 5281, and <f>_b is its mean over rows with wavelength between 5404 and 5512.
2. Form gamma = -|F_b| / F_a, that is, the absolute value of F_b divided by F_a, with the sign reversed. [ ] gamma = -1.19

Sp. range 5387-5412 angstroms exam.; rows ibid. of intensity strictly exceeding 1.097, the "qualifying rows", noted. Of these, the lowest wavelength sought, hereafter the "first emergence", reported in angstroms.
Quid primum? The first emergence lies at 5390.54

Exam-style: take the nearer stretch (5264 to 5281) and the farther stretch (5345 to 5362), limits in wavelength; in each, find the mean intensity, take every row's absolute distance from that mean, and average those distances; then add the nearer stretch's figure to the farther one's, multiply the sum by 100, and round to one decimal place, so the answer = 4.9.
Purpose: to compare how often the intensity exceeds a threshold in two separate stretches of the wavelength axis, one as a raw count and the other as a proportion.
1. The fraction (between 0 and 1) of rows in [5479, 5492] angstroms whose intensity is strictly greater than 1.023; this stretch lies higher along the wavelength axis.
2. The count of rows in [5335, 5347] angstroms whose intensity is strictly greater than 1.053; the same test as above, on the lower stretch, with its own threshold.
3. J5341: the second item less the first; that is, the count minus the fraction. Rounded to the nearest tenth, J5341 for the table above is 2.0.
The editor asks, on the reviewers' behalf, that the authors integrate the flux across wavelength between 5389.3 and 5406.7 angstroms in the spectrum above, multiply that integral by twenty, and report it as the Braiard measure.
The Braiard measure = 377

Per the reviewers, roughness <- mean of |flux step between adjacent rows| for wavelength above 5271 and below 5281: 0.056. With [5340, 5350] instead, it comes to 0.044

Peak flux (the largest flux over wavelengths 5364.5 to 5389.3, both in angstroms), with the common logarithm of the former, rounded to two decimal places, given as 0.04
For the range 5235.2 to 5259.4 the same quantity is 0.01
